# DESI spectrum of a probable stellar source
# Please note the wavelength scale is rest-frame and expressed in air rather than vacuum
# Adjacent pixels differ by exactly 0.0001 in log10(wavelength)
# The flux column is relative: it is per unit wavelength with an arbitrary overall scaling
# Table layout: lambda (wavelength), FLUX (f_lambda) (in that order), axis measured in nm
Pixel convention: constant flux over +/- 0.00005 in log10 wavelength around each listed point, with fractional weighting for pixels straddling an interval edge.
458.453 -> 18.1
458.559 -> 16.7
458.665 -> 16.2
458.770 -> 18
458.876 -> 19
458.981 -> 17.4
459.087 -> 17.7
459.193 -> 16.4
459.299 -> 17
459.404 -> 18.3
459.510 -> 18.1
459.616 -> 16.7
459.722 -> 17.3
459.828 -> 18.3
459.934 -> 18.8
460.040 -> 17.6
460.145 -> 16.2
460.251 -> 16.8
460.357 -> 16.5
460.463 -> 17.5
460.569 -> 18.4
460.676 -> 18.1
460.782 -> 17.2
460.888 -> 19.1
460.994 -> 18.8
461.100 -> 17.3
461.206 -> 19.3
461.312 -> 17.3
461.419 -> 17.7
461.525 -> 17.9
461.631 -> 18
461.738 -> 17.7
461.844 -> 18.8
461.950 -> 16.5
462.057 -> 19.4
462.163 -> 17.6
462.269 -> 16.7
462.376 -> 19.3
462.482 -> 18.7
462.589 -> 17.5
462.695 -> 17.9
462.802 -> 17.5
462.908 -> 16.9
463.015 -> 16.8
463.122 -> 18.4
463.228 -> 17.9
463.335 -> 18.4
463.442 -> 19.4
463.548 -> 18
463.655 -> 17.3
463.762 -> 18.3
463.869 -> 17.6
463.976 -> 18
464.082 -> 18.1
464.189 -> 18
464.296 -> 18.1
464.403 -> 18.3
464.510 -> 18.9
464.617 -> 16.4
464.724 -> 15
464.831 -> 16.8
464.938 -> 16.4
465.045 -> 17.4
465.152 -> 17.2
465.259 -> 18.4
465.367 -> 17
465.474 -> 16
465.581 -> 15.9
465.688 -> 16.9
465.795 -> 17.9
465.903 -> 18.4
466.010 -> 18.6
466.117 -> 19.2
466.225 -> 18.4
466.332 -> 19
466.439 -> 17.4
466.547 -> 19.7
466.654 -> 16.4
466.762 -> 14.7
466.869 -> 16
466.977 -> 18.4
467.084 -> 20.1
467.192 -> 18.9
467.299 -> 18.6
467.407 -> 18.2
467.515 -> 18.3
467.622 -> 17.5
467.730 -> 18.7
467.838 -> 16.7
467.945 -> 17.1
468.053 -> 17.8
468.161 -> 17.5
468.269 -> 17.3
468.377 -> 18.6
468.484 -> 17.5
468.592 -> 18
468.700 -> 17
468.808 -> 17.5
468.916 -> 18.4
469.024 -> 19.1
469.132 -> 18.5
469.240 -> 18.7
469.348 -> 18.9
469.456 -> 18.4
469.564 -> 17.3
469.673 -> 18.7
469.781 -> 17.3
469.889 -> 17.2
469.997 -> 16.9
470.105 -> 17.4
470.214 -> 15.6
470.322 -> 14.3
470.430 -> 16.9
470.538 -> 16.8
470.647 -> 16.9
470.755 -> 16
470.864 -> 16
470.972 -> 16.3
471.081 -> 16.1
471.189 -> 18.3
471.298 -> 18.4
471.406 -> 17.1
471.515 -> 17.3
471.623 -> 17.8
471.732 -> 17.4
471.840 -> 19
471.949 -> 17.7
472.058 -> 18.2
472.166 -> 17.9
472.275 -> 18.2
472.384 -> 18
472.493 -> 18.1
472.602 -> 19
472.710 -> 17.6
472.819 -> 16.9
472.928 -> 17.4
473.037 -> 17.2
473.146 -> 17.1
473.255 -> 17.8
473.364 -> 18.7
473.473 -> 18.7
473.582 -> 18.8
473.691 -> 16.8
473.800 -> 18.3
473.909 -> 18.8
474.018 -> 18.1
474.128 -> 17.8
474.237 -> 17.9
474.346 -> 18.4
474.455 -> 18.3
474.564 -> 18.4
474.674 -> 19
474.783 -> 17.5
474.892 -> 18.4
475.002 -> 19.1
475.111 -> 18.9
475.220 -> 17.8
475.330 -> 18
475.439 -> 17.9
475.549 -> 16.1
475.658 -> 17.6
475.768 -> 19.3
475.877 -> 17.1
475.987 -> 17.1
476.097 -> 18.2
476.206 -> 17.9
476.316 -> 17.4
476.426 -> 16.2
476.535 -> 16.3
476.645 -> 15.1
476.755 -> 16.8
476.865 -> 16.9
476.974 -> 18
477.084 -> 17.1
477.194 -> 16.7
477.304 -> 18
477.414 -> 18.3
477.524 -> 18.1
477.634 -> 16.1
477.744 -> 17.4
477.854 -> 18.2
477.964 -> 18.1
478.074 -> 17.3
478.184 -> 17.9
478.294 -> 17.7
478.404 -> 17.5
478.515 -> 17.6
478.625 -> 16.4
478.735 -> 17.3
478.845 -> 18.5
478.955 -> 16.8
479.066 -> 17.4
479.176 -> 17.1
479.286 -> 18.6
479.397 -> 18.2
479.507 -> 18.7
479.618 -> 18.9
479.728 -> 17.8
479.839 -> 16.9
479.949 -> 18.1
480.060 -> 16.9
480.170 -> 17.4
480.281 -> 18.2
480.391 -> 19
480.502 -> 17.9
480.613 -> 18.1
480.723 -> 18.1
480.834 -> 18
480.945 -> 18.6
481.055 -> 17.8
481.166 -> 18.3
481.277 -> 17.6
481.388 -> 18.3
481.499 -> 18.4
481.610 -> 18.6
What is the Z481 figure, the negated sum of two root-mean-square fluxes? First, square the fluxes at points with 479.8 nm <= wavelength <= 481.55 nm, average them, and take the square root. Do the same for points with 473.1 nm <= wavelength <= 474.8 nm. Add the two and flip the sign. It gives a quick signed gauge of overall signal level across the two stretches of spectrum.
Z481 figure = -36.1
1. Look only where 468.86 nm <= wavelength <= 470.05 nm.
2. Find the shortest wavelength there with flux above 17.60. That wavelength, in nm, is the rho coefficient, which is 468.916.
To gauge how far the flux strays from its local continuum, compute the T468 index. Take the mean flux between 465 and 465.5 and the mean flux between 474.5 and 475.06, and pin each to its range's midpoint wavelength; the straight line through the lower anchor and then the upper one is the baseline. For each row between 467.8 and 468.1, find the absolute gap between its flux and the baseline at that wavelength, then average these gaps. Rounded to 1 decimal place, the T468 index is 0.5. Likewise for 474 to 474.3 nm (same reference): 0.5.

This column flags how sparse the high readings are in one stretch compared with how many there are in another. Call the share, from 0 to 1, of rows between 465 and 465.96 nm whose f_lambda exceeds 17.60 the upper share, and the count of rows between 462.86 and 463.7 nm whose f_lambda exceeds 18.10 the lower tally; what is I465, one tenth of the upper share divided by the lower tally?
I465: 0.011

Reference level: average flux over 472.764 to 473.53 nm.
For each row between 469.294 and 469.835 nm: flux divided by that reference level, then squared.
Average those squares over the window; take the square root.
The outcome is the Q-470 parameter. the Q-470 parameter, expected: 1.03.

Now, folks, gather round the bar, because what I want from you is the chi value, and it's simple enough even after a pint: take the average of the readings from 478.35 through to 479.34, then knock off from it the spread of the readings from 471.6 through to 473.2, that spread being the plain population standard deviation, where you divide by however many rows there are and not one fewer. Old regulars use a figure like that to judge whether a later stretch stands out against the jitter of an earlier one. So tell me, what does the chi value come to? 16.9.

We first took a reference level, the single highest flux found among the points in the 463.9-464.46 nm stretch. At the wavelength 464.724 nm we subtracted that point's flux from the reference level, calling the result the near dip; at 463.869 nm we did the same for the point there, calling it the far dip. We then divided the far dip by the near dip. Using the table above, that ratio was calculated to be 0.2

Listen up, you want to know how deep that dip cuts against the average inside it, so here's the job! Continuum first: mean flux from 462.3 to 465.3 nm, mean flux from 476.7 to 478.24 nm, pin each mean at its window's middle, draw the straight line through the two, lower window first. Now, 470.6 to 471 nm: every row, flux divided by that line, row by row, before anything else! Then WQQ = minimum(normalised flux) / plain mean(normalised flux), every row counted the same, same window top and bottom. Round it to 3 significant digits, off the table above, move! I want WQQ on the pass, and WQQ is 0.982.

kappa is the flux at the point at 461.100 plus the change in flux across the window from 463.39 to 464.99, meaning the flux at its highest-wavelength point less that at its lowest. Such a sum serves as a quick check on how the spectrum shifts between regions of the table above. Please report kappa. 14.3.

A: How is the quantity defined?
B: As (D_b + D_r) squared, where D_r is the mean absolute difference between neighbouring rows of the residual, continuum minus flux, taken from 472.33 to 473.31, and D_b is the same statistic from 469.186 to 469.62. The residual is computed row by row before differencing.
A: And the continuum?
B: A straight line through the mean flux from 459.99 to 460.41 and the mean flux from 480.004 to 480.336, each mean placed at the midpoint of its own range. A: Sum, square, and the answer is 1.4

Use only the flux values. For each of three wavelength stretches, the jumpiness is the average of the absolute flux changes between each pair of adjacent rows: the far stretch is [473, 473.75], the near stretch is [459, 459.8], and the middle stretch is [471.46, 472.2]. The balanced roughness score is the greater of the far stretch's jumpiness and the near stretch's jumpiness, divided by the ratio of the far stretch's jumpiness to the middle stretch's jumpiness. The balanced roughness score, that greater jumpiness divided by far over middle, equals 1.1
